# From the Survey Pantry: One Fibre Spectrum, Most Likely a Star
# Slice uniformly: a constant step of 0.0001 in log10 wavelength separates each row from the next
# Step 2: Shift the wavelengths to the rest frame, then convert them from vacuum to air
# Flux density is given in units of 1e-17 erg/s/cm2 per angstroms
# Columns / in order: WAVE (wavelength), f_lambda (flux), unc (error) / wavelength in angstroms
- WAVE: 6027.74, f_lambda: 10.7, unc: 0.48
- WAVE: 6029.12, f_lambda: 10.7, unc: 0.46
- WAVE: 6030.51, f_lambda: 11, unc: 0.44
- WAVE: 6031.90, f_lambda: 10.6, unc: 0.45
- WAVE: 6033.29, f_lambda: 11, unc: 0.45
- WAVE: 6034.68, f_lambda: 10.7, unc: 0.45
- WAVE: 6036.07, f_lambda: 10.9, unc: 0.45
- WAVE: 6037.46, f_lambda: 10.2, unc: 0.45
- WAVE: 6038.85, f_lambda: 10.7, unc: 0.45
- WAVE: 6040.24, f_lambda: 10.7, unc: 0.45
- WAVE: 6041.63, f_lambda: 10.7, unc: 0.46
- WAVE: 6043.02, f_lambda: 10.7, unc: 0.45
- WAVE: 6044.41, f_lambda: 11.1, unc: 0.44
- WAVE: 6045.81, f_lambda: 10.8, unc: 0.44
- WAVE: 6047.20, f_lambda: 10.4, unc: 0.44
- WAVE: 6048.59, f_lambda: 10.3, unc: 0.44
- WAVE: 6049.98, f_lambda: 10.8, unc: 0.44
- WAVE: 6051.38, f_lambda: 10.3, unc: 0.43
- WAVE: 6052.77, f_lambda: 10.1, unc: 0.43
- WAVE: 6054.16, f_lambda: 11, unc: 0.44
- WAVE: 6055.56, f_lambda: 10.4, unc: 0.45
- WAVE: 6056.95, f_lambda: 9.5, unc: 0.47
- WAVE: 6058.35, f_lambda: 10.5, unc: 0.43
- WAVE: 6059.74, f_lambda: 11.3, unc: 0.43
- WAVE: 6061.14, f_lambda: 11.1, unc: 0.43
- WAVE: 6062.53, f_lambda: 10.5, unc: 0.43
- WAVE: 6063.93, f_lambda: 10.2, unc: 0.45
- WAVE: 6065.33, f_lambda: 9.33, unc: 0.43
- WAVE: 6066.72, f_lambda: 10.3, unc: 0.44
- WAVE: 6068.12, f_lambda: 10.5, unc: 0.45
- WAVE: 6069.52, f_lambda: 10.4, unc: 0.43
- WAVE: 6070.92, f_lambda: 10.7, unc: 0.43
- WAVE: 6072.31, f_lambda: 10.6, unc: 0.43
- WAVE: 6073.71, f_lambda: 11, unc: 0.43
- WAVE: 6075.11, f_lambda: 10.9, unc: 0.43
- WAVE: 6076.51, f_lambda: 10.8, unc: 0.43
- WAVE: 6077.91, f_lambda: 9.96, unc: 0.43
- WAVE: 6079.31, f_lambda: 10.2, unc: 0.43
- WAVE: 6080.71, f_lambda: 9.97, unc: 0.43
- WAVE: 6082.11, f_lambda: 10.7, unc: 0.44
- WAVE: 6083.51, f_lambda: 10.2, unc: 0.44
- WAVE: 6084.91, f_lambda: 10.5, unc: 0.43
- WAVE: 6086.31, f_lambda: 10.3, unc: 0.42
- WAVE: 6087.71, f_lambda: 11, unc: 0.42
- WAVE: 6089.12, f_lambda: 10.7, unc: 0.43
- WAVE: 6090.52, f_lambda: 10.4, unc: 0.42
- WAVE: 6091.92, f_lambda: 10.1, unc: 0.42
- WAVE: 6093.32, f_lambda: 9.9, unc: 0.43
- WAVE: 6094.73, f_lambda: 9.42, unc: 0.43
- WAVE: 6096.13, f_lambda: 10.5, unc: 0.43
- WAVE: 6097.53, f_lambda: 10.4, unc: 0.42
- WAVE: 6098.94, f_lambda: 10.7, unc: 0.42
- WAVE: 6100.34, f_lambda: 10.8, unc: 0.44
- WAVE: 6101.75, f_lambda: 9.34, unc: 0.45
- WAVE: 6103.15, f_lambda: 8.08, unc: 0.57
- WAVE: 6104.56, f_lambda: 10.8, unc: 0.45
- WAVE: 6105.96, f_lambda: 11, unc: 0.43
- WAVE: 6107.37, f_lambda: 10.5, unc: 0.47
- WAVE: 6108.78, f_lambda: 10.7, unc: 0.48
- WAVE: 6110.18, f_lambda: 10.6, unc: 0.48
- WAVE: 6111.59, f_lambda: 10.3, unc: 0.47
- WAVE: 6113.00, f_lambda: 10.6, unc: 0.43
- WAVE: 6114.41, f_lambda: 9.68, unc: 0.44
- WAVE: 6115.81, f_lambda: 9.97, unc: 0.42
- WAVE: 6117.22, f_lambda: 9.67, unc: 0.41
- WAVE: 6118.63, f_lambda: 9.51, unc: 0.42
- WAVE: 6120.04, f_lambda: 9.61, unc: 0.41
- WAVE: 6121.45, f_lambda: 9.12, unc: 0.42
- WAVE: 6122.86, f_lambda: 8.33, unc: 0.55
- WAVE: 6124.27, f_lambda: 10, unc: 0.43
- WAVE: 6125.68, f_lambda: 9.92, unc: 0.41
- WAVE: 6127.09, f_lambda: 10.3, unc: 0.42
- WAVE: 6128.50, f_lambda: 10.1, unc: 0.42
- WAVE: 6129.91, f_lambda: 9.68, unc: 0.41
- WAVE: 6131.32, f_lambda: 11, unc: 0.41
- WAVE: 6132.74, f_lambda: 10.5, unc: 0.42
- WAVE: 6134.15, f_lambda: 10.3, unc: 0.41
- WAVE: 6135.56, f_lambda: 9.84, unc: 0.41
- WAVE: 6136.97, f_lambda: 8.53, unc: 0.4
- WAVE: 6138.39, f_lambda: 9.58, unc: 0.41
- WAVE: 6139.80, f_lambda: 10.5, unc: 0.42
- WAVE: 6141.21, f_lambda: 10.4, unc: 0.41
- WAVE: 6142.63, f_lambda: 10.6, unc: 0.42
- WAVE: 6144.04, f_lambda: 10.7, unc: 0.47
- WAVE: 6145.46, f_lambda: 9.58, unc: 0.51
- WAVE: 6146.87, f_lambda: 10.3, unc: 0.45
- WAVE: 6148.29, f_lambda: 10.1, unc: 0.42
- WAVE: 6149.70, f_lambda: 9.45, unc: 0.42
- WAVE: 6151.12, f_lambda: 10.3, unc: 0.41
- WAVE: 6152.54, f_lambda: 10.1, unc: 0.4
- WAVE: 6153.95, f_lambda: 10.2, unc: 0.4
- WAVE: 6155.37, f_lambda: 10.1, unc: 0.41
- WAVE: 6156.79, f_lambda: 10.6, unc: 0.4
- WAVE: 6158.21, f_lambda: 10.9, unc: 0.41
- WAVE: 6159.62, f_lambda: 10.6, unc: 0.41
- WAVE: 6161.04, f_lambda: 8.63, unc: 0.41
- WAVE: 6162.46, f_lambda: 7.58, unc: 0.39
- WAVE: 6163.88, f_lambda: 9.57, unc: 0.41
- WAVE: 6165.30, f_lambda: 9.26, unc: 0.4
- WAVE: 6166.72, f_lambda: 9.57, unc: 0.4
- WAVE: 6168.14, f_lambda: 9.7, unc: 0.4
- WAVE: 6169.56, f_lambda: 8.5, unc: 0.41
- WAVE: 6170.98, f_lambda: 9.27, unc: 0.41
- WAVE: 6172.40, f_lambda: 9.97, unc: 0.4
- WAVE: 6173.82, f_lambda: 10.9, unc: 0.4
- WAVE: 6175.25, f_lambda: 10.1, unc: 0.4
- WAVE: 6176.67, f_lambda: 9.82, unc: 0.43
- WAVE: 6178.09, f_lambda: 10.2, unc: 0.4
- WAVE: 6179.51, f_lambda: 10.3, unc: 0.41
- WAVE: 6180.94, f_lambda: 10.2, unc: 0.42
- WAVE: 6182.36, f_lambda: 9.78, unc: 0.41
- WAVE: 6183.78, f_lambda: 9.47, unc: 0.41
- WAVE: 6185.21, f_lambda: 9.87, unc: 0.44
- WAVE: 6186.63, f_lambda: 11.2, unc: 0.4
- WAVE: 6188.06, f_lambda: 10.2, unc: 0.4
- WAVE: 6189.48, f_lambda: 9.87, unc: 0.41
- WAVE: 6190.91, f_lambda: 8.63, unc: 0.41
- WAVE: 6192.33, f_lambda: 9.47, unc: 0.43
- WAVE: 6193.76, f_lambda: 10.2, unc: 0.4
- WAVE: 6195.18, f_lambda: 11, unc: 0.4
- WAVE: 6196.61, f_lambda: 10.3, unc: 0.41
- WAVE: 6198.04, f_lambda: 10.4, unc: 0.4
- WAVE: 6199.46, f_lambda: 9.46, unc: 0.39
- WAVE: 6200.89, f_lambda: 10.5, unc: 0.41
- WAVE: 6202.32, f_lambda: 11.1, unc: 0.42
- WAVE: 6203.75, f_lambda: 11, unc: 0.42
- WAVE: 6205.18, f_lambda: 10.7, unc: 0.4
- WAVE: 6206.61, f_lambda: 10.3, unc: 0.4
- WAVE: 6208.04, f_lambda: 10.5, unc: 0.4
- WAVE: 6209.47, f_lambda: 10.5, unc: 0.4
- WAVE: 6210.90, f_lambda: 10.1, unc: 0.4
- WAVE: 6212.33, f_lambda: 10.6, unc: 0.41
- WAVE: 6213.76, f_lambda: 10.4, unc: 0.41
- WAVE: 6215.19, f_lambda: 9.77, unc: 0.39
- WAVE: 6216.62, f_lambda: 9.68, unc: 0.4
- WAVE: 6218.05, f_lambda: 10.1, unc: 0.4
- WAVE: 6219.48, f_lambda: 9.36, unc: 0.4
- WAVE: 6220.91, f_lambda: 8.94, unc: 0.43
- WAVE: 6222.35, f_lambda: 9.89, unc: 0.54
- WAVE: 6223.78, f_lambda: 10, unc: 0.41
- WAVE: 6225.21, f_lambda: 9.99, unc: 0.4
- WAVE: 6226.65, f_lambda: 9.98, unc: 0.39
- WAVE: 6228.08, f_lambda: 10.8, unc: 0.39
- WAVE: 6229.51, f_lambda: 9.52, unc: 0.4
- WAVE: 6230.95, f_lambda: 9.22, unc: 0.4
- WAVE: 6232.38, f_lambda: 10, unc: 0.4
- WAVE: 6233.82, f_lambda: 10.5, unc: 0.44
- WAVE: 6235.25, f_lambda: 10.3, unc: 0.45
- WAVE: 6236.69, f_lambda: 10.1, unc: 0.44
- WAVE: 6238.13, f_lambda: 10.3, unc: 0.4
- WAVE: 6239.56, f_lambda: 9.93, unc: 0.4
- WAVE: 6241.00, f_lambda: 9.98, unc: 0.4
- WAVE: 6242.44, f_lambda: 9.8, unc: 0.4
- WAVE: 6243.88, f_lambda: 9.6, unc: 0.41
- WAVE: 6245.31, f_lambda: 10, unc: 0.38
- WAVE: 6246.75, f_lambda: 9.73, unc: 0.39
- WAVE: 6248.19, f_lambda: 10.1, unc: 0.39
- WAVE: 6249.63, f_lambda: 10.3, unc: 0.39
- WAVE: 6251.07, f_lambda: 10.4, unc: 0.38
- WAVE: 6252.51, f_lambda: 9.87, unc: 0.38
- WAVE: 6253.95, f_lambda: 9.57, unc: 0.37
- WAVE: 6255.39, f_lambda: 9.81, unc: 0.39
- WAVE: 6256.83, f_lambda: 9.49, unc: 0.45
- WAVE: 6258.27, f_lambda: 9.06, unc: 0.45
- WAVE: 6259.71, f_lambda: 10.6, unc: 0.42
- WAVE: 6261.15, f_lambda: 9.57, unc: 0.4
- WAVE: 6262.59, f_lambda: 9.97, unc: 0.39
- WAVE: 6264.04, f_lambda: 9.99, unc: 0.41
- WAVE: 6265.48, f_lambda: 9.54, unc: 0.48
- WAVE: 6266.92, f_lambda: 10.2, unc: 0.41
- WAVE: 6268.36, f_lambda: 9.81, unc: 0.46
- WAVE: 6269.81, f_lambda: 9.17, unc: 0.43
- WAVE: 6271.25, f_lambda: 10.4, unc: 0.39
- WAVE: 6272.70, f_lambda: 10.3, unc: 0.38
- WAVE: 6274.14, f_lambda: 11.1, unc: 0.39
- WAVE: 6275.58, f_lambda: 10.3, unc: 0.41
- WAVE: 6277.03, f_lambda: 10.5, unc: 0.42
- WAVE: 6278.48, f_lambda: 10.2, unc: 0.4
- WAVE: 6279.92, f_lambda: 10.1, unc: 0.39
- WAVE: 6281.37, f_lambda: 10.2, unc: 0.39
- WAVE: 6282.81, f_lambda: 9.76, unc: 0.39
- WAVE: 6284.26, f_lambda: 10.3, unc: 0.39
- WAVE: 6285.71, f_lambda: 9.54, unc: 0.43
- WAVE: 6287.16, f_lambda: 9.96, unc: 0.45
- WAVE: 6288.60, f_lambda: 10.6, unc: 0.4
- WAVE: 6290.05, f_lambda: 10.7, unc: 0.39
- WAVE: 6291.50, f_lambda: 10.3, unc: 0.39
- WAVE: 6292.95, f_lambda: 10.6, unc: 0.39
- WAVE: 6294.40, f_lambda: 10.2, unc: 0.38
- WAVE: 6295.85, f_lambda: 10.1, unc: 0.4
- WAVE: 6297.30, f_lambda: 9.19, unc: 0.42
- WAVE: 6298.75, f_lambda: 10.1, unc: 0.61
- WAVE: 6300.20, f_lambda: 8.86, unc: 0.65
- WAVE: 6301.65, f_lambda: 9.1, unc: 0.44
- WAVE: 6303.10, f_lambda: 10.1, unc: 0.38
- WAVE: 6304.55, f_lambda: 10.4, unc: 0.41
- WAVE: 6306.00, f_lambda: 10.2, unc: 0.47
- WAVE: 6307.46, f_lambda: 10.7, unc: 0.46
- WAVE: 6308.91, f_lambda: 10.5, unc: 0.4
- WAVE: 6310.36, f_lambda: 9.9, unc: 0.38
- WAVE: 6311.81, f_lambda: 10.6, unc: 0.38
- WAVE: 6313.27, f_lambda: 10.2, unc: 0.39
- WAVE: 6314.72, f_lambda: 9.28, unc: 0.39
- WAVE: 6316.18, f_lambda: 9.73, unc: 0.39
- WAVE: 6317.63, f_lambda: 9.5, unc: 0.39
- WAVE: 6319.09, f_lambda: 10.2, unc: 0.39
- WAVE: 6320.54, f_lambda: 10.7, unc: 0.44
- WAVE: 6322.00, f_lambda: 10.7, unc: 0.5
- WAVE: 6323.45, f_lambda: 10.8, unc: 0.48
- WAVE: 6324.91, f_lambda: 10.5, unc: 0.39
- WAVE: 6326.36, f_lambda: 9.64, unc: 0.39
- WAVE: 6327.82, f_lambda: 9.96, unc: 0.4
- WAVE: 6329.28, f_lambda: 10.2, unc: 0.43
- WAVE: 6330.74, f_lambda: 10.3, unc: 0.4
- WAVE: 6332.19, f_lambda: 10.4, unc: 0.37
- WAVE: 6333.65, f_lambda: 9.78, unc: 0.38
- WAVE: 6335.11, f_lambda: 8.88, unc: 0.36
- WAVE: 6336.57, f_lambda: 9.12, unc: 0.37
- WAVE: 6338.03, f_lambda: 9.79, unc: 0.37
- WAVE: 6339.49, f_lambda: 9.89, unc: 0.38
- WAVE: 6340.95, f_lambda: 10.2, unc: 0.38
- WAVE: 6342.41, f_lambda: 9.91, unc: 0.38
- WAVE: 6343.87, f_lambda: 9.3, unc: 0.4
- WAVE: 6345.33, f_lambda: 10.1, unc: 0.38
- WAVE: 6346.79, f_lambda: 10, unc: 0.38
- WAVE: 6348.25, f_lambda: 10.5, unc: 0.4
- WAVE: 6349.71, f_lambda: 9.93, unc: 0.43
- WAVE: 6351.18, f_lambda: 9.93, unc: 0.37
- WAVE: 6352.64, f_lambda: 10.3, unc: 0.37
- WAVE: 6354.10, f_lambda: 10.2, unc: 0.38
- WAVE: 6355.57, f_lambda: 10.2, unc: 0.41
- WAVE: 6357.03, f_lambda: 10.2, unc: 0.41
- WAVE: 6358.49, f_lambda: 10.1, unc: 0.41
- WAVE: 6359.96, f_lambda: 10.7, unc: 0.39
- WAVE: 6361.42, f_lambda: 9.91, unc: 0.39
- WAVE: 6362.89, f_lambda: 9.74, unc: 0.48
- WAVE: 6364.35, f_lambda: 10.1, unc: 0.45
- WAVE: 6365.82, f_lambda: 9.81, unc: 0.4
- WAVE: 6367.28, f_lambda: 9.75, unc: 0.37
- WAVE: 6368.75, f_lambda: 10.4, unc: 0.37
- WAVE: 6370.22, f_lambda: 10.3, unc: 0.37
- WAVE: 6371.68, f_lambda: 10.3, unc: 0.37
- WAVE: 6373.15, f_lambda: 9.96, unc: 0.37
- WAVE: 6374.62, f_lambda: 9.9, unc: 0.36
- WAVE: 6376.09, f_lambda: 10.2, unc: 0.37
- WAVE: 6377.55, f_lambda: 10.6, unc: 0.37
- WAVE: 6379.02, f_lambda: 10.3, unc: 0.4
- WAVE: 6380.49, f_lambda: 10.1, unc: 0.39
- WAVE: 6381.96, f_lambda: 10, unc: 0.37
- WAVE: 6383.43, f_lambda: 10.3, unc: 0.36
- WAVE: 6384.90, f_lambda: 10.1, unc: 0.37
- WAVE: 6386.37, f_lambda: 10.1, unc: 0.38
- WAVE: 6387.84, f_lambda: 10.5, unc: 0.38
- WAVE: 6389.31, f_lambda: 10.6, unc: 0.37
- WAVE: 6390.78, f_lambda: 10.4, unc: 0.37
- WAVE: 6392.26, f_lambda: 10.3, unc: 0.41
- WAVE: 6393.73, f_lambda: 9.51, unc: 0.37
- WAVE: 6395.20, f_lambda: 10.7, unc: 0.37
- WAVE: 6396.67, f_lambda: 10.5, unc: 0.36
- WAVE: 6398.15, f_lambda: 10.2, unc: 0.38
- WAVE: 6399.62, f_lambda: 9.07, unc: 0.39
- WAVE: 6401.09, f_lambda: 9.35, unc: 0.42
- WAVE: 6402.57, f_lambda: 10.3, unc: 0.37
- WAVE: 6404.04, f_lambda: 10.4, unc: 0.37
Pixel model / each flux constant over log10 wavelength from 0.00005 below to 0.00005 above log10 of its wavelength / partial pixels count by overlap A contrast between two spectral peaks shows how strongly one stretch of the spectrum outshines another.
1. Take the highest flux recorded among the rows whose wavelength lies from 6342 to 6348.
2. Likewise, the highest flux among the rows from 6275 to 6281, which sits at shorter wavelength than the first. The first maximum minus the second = -0.40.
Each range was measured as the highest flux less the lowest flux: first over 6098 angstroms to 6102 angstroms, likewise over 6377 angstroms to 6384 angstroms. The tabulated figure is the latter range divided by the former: 0.4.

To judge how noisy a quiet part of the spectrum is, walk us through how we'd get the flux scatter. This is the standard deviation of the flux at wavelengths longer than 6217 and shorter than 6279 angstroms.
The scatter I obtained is 0.45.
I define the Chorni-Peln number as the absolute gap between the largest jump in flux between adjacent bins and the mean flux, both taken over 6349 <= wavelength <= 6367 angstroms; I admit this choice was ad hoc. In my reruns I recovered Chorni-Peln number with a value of 9.3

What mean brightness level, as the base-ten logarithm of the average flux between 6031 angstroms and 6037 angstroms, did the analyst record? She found 1.033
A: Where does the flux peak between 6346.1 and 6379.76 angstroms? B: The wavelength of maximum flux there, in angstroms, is 6359.96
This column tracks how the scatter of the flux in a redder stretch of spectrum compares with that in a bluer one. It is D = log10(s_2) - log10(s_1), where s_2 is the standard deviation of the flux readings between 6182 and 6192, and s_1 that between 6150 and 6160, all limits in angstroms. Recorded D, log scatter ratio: 0.40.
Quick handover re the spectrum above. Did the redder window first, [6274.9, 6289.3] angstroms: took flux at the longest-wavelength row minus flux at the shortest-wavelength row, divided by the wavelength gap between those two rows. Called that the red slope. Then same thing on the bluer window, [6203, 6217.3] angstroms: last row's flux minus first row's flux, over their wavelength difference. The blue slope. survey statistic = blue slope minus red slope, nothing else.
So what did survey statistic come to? -0.13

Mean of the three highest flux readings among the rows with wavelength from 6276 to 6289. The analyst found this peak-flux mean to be 10.5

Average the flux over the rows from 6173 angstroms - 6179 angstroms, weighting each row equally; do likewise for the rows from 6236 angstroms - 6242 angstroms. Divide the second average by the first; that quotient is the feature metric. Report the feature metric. 0.98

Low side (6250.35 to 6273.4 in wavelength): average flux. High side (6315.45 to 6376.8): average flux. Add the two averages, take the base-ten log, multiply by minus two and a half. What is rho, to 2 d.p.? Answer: -3.25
